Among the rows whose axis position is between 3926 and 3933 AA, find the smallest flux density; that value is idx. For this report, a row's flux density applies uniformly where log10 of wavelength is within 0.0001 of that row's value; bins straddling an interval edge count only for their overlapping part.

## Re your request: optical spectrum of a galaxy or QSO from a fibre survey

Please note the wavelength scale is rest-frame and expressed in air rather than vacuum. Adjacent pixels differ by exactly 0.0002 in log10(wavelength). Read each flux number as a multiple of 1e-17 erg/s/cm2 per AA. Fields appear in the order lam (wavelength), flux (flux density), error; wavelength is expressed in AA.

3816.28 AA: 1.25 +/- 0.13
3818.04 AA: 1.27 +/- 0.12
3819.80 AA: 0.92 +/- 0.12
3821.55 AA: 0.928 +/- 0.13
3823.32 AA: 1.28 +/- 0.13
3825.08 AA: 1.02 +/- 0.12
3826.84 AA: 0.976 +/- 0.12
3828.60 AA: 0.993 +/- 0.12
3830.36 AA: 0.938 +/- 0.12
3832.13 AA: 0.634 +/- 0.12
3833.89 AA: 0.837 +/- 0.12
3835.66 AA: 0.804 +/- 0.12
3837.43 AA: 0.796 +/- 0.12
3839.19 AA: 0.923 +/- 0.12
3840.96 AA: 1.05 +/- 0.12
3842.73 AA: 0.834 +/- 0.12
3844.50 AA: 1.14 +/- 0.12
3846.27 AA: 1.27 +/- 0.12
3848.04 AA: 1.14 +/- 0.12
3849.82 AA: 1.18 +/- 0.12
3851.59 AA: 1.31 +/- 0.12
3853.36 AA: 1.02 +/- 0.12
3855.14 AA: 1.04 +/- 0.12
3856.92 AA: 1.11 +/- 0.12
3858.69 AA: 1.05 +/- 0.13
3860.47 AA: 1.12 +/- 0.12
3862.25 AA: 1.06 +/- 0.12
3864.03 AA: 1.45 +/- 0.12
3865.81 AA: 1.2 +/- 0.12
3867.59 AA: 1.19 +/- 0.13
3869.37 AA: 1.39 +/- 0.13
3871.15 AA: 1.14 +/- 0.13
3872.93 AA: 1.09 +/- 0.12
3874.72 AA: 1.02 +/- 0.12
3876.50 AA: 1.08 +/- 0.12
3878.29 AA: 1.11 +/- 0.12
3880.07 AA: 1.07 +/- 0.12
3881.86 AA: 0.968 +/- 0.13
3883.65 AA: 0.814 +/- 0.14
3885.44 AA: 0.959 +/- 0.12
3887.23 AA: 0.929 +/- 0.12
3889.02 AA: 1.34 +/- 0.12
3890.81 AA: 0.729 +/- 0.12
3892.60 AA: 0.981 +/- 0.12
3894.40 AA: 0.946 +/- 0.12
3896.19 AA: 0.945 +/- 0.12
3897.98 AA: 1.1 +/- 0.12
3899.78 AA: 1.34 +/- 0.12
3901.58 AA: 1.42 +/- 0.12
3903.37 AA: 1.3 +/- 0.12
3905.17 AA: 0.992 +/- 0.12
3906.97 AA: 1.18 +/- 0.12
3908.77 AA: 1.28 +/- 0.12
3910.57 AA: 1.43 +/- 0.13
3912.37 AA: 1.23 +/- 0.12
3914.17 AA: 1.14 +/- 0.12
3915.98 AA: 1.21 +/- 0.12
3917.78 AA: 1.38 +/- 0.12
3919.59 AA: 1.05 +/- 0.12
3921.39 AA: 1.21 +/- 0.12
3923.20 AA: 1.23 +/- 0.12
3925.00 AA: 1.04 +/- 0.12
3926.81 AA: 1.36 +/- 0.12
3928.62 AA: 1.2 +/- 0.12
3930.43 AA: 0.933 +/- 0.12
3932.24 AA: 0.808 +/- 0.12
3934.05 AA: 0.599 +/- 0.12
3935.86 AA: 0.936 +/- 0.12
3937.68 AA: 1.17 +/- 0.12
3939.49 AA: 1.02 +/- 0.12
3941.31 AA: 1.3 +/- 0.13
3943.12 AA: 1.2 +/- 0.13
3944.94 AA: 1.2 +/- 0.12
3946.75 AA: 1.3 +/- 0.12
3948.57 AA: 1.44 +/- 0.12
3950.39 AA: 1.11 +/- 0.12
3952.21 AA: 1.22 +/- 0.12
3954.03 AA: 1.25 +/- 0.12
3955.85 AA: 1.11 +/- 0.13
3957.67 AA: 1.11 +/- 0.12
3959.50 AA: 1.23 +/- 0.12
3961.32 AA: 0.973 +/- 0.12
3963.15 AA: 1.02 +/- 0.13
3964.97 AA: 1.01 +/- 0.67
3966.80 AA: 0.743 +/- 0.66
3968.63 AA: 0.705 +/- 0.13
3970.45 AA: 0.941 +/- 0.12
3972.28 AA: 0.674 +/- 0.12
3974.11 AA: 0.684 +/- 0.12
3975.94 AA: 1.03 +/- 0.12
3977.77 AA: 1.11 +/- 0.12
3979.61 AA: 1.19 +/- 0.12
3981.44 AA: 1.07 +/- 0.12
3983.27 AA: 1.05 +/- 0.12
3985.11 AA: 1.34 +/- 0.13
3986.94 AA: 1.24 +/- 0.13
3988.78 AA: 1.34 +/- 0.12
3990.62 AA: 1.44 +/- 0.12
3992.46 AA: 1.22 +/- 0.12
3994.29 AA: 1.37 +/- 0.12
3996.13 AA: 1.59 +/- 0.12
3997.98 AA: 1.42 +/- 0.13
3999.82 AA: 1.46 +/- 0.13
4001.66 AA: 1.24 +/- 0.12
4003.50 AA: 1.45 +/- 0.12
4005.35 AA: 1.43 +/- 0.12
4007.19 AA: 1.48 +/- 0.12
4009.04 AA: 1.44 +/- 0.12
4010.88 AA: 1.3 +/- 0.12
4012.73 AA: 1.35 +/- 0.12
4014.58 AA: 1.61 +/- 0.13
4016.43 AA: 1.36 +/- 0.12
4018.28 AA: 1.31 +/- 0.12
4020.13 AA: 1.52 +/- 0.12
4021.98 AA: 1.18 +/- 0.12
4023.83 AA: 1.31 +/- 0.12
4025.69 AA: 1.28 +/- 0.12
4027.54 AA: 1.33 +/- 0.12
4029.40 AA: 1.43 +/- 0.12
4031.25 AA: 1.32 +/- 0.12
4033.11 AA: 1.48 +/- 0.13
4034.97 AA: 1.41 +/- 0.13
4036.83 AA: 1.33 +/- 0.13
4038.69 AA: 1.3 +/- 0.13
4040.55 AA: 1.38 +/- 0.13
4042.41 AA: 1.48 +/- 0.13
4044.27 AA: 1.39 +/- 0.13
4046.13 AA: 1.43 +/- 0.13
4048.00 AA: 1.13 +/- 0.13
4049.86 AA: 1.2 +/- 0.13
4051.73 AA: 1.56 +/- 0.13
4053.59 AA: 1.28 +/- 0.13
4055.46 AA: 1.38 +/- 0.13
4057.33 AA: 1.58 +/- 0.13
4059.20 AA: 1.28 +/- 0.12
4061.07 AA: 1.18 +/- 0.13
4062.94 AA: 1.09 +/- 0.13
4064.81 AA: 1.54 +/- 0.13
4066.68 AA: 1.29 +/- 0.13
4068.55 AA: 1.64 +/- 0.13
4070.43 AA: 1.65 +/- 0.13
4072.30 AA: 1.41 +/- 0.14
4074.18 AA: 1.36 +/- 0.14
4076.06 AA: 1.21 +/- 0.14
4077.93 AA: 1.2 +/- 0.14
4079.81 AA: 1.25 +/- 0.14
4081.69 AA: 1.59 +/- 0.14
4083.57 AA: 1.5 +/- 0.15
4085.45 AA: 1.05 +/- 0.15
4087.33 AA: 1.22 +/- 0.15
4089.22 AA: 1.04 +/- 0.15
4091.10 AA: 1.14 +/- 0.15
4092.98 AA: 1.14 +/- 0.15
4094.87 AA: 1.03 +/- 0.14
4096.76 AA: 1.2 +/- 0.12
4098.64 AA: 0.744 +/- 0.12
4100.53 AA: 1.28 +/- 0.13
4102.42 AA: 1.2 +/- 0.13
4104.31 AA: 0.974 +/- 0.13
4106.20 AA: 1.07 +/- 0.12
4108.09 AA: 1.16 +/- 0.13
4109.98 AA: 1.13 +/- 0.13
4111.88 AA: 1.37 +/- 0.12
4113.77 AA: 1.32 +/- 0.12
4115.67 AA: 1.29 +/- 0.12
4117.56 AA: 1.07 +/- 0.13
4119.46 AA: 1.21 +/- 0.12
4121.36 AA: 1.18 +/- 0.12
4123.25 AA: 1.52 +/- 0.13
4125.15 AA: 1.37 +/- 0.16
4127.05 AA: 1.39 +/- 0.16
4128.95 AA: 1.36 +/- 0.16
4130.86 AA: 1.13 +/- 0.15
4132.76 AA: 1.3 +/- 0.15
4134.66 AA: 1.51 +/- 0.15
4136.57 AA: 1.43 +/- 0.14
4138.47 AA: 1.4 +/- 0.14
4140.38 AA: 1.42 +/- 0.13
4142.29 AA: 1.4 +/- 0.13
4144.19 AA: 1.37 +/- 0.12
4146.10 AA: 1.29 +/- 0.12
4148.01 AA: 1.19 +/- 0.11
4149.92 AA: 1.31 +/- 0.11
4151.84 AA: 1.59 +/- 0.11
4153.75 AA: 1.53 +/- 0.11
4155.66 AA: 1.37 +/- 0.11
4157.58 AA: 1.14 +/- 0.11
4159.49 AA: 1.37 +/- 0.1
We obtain 0.808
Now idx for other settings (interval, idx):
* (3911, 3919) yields 1.14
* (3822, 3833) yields 0.634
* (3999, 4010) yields 1.24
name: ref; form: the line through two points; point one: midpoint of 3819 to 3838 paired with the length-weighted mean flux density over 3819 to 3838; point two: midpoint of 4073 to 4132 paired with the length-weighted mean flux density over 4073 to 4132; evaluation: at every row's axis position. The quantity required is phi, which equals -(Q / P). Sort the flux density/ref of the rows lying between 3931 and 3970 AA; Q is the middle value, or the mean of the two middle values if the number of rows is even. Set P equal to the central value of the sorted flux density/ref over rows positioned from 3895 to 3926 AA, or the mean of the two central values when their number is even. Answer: -0.88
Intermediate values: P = 1.19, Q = 1.05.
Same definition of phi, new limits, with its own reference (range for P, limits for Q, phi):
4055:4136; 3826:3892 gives -1.06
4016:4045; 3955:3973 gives -0.78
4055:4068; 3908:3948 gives -1.06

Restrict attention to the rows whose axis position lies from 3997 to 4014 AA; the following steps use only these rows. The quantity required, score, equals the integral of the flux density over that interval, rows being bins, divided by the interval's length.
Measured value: 1.40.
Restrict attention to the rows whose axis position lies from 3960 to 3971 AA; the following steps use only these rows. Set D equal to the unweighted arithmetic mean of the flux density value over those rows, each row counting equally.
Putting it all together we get 0.90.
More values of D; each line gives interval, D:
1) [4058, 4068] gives 1.28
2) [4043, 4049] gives 1.32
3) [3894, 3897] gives 0.95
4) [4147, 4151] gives 1.25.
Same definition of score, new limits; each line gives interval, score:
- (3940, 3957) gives 1.23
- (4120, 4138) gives 1.35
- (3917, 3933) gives 1.14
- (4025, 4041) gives 1.36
